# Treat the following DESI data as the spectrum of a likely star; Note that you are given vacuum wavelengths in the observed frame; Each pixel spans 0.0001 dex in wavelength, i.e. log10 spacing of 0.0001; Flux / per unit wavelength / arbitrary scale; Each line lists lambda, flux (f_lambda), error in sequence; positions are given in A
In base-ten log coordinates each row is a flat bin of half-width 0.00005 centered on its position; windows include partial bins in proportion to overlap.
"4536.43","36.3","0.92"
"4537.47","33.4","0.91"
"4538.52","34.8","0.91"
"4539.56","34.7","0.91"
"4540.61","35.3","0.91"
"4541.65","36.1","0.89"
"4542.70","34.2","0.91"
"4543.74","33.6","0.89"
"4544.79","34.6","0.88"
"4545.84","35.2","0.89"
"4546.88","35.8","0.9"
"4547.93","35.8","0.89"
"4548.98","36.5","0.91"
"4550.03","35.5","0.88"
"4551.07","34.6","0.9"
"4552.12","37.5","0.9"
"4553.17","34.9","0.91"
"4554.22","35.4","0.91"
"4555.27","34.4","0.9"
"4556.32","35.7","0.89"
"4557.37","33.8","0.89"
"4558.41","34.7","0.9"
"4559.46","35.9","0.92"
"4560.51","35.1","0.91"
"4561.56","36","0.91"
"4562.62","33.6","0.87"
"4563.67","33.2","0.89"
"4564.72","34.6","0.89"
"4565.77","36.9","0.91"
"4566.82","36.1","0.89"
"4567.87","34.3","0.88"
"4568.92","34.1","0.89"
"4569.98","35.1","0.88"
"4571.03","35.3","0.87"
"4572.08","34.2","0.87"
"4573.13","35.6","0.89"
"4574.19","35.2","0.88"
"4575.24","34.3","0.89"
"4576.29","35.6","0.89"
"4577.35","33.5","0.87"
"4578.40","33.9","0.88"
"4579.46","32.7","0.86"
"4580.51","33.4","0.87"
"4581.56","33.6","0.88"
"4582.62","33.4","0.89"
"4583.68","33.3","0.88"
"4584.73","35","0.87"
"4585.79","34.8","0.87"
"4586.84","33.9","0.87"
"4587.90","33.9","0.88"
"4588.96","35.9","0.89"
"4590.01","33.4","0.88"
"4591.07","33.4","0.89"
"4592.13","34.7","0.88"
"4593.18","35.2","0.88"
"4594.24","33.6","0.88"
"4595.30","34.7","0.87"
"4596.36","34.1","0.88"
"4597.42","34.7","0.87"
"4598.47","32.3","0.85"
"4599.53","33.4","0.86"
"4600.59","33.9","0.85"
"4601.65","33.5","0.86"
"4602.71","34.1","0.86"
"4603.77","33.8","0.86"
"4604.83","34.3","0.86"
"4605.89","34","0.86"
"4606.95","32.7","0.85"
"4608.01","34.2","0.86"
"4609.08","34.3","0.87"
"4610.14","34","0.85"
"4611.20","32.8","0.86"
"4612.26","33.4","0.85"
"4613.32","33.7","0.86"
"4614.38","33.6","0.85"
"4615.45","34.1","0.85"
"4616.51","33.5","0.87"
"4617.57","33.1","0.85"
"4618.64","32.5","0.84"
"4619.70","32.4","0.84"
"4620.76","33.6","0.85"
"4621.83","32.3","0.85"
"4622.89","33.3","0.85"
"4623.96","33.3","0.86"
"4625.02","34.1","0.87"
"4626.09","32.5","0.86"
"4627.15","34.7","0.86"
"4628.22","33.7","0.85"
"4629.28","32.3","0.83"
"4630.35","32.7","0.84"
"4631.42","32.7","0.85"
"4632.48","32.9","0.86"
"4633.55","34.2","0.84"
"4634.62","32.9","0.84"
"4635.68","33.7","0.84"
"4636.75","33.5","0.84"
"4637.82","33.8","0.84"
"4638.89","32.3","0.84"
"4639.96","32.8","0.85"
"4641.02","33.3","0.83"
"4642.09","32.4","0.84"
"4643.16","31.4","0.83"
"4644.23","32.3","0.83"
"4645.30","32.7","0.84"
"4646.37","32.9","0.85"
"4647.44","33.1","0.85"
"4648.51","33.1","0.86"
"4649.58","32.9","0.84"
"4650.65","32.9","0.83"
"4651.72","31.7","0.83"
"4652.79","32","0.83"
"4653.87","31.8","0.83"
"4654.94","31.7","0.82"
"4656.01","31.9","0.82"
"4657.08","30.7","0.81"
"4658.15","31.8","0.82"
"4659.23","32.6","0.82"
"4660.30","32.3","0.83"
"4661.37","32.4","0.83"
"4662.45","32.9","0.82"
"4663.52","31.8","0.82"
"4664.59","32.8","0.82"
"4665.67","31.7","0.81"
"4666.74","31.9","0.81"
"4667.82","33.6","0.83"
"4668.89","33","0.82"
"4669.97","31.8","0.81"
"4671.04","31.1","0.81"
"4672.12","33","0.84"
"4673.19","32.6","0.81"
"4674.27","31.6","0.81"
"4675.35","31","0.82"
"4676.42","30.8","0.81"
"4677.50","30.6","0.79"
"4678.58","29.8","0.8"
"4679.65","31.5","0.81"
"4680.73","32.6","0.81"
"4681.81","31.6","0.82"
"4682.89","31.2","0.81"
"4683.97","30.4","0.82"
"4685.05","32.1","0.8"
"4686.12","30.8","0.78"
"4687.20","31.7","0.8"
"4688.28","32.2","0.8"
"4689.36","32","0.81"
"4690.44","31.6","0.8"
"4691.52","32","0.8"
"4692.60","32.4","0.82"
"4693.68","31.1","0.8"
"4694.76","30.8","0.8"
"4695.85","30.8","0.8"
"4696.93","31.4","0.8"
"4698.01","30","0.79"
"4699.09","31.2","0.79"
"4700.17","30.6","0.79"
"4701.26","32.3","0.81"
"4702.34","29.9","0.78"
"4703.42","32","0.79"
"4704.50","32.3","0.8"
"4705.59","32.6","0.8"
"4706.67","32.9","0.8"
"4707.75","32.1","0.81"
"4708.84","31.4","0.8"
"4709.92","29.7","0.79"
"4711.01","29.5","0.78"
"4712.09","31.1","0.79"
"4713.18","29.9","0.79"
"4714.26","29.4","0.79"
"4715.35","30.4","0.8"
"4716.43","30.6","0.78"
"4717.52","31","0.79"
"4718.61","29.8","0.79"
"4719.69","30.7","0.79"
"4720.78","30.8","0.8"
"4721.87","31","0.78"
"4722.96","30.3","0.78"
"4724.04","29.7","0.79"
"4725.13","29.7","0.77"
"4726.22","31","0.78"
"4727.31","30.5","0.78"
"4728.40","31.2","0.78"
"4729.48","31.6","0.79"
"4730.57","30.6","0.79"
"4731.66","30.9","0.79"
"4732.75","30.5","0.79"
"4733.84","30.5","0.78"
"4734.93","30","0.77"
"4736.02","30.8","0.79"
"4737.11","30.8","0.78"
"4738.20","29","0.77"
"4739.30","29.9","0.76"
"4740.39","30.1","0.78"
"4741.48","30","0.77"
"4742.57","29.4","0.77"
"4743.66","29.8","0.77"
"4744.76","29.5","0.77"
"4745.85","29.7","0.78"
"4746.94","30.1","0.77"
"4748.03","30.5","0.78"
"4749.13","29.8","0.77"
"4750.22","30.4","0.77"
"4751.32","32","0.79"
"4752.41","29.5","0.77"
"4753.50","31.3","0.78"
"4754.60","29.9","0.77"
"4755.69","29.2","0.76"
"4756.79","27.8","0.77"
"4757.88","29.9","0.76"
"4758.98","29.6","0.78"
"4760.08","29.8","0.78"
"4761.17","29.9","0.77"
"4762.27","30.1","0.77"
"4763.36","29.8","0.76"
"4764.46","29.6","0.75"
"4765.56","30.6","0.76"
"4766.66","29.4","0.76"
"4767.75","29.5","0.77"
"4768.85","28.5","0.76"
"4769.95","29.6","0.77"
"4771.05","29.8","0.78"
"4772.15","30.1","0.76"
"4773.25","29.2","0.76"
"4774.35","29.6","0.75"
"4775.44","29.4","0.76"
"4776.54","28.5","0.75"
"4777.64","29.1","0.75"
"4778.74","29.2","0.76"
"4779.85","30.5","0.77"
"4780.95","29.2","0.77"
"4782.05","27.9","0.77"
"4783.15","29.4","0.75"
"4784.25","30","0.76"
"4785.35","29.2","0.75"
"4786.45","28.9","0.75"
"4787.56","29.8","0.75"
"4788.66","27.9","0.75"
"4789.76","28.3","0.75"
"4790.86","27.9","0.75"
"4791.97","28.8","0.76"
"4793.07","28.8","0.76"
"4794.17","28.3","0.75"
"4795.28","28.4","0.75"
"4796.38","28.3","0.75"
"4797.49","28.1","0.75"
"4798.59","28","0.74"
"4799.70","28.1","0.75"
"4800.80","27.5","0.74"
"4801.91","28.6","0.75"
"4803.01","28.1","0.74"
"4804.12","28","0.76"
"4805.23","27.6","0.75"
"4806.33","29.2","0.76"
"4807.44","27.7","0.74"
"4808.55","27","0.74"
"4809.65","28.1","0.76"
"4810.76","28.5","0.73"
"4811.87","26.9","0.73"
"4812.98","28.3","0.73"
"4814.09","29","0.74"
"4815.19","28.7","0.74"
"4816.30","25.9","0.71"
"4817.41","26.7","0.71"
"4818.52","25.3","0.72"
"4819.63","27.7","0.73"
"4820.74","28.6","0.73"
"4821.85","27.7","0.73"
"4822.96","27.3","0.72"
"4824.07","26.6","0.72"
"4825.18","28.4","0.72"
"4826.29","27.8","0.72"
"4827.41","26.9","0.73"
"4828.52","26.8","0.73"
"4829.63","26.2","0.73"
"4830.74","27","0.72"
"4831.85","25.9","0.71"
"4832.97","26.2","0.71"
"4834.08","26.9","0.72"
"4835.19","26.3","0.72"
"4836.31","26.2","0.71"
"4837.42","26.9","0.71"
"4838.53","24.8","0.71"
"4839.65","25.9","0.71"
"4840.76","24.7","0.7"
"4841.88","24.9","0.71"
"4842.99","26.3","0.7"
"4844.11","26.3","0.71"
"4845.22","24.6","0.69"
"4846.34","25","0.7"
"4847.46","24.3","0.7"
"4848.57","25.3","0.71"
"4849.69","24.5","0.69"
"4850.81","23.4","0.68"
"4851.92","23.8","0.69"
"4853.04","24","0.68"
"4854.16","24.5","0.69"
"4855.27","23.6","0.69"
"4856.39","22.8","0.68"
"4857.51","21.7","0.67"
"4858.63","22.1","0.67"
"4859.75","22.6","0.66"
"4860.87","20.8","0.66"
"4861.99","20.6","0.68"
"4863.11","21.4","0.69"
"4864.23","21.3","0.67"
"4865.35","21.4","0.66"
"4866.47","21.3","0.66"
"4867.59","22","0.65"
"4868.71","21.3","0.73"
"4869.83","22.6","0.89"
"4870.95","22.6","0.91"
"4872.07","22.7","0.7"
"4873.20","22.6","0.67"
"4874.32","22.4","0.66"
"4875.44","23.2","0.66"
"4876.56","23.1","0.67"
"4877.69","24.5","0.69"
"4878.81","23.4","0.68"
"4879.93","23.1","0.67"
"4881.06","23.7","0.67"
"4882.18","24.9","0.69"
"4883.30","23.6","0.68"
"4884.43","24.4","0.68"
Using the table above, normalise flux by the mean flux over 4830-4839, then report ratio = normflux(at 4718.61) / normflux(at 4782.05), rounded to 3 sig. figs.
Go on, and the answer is 1.07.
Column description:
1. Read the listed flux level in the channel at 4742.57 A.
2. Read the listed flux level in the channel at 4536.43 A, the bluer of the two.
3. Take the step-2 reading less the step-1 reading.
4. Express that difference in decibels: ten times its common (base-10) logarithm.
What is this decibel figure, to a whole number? 8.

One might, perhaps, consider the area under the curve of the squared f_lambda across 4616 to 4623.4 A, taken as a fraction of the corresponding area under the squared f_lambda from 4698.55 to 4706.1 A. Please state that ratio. 1.07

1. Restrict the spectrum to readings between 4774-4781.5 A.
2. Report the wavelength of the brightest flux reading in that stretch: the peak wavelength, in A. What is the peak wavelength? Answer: 4779.85 A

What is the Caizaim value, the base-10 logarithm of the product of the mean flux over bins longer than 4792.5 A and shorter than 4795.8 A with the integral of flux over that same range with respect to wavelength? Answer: 3.43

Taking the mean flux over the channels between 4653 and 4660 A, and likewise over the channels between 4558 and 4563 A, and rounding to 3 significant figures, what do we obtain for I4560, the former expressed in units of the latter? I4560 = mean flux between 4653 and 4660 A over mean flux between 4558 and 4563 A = 0.906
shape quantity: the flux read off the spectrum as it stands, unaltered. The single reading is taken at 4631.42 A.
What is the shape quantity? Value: 32.7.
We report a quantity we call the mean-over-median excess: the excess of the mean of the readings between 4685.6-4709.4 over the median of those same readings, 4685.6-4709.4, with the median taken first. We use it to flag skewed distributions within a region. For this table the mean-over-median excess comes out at -0.10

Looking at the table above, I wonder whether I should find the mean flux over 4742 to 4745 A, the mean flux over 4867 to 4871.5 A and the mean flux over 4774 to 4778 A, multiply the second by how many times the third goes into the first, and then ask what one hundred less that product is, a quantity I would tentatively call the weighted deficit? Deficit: 77.6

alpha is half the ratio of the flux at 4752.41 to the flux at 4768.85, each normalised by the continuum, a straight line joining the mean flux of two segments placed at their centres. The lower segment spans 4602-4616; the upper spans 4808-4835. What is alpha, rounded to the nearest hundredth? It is 0.51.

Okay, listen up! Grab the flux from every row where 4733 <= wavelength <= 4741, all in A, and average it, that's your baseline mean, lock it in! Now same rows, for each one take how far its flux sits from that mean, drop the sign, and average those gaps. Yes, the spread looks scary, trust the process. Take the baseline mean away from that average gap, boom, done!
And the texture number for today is -29.7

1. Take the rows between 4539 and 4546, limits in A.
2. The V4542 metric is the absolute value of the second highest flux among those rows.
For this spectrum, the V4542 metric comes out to 35.3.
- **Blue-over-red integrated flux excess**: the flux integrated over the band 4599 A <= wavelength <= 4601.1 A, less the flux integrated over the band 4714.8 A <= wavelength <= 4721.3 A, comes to -128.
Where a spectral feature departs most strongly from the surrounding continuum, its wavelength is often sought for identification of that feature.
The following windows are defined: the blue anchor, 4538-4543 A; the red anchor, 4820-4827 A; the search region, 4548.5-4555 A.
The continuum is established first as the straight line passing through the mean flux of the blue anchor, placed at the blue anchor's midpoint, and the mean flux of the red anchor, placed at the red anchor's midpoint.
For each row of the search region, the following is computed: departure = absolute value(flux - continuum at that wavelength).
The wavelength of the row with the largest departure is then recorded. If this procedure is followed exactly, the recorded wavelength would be 4552.12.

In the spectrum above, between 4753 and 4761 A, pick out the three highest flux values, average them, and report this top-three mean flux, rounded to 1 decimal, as 30.4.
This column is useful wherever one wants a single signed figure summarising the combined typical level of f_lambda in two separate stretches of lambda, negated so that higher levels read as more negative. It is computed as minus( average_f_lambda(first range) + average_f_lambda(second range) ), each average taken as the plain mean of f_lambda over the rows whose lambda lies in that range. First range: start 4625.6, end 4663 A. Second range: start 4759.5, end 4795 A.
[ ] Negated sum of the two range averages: -62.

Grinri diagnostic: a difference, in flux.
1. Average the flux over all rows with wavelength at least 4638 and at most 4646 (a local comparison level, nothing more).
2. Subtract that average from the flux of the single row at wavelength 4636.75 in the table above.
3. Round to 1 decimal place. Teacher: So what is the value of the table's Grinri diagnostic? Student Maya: 1.0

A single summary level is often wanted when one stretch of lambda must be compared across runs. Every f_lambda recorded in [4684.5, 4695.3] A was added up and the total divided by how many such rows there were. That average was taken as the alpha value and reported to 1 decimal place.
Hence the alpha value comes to 31.7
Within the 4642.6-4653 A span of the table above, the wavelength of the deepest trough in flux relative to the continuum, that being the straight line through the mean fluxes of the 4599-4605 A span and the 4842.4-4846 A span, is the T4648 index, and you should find 4643.16 A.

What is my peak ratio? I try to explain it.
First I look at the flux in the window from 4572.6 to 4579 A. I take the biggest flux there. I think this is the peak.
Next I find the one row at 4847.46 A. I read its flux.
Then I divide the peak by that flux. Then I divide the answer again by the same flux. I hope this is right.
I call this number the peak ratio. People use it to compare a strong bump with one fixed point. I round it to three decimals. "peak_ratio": 0.060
